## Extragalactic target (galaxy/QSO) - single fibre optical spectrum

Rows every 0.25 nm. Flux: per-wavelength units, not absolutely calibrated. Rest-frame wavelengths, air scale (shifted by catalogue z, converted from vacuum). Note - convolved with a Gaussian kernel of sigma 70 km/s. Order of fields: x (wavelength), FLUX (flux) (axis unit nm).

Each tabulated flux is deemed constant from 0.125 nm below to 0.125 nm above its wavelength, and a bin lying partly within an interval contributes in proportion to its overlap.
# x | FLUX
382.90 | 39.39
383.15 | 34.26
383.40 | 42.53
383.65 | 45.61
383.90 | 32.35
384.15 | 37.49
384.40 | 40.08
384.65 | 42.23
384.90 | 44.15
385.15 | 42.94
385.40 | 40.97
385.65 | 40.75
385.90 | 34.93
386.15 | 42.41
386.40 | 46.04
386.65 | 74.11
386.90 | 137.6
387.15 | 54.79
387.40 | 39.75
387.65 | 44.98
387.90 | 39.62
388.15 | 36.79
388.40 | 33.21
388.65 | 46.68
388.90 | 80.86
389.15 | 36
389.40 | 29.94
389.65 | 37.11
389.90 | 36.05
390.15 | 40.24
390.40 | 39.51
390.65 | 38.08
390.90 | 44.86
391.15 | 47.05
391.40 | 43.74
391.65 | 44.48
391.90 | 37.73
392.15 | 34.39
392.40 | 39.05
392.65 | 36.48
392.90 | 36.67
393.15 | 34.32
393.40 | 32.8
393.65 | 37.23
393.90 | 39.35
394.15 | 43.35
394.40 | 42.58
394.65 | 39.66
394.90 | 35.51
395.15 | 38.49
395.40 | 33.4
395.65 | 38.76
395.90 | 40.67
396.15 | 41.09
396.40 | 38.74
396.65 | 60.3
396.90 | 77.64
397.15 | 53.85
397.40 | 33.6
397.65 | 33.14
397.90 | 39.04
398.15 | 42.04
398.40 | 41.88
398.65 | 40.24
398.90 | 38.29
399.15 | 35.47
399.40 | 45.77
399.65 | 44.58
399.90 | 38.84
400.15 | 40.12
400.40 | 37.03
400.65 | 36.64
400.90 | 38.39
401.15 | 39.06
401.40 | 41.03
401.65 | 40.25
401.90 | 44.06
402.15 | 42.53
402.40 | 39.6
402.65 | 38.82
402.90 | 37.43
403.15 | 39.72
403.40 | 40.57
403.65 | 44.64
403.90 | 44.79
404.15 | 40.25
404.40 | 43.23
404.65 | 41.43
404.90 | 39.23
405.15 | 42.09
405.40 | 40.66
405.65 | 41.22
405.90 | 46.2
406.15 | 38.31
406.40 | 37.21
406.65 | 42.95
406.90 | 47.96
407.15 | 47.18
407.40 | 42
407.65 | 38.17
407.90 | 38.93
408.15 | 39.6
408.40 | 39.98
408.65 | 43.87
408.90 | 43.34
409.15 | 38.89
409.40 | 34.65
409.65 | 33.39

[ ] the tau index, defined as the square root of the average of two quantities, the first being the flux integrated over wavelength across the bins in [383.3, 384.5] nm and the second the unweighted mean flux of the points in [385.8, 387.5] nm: 7.4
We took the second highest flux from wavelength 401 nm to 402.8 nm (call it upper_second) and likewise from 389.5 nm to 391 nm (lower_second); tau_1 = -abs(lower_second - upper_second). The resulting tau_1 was -2.3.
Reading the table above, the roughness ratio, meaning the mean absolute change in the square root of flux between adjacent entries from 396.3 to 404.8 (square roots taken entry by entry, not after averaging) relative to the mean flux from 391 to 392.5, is 0.0082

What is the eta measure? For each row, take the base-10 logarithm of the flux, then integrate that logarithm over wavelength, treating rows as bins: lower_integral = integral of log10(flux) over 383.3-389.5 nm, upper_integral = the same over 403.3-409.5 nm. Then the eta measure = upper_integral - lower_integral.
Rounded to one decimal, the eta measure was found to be -0.2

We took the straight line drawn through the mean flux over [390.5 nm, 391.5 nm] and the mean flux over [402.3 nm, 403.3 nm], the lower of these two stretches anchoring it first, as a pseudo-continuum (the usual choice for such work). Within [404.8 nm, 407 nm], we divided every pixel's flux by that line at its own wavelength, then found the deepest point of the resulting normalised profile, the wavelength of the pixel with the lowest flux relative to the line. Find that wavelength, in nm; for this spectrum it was 406.40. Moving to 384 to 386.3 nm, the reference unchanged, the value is 385.90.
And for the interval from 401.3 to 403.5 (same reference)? 402.90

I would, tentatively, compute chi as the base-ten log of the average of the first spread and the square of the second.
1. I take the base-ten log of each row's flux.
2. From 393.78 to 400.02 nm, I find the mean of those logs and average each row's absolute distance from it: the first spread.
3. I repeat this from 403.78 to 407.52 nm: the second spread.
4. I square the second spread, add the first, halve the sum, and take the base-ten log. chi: -1.57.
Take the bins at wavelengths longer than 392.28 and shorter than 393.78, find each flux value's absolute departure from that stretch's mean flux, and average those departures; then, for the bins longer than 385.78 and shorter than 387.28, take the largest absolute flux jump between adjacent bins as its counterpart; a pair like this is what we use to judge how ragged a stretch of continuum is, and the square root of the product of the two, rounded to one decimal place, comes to 11.8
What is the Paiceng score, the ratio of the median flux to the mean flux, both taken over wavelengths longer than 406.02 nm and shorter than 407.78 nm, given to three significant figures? 1.00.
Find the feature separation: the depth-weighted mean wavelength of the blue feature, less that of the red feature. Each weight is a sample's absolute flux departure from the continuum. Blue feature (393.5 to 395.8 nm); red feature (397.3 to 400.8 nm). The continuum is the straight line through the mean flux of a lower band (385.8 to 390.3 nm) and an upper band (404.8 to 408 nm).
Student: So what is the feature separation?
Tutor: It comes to -4.09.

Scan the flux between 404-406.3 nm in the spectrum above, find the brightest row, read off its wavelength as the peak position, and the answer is 405.90 nm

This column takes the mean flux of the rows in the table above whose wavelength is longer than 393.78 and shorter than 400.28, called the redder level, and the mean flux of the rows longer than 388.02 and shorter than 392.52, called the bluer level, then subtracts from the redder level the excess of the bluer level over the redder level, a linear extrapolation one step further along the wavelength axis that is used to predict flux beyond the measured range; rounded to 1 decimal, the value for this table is 42.9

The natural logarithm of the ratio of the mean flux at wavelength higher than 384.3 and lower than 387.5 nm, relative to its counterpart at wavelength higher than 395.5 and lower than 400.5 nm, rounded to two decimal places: 0.20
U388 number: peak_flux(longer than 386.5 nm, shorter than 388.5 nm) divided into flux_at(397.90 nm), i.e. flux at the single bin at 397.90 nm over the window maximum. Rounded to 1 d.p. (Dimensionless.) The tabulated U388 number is 0.3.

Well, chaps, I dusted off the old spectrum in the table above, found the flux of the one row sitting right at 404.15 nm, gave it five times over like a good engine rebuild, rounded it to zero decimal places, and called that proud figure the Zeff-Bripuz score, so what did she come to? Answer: 201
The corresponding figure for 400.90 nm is 192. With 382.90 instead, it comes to 197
